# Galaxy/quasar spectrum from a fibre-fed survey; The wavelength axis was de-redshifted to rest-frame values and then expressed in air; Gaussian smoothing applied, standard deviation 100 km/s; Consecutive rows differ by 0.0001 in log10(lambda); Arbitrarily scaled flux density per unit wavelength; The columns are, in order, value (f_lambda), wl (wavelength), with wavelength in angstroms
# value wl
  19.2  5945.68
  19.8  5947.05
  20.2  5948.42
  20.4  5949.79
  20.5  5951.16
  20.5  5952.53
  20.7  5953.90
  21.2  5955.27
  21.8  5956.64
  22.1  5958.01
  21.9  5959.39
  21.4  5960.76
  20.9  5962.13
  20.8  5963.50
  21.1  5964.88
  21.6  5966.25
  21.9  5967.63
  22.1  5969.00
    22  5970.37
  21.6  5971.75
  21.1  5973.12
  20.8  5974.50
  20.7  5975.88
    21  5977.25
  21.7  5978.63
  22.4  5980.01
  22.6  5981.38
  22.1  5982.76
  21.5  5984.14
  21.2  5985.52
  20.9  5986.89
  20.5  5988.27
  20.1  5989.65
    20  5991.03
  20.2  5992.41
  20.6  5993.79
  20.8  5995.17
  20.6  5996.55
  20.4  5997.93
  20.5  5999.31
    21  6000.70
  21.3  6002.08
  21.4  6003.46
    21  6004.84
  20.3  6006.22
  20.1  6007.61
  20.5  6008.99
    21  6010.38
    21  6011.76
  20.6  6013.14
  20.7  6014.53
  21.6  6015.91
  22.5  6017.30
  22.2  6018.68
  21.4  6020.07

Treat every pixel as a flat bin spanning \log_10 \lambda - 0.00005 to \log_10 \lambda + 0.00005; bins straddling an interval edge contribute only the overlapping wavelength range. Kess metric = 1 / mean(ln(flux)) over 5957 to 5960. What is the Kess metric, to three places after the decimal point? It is 0.324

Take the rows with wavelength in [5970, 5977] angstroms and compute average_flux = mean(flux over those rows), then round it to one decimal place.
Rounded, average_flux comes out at 21.2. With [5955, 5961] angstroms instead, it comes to 21.7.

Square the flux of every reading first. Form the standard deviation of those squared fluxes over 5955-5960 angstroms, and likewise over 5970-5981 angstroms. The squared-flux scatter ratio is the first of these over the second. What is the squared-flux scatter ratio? 0.6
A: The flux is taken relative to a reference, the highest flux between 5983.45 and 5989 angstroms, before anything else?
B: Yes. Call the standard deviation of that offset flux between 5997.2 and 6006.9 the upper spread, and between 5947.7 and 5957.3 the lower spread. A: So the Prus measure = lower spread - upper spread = 0.11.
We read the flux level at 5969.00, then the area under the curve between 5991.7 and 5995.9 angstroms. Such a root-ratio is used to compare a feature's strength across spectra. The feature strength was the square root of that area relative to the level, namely 2.0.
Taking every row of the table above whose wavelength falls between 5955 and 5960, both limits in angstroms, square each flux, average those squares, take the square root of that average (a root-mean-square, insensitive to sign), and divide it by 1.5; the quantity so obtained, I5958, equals 14.5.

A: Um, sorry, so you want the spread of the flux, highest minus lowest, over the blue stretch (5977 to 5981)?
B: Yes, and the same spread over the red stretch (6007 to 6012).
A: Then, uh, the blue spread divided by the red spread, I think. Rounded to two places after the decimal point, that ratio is 1.56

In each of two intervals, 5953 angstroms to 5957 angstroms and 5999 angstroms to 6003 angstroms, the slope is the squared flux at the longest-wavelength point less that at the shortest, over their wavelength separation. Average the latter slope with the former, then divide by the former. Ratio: 0.85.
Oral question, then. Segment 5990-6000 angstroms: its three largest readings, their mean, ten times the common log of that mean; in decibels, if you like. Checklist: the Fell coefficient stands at 13.15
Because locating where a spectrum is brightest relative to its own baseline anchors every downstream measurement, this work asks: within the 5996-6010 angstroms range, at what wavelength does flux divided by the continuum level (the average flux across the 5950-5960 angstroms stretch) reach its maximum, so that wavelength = 6003.46 angstroms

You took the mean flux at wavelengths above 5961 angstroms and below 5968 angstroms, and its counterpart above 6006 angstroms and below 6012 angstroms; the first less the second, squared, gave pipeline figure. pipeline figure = 0.46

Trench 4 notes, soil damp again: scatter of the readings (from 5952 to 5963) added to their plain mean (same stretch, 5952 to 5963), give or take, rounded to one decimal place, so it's 21.9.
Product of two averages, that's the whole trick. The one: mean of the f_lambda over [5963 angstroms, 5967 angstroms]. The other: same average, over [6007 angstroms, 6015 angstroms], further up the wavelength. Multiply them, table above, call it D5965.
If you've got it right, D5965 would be 437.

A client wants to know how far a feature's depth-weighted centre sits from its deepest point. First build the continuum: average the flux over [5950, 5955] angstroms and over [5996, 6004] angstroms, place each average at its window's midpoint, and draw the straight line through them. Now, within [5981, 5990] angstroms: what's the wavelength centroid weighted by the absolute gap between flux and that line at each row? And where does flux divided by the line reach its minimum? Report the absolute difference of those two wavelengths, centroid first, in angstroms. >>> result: 5.7 angstroms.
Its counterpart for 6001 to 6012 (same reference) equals 1.5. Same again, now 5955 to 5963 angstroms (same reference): 3.8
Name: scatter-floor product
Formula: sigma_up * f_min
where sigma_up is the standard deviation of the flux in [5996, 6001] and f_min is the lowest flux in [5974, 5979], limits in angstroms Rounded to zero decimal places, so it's 5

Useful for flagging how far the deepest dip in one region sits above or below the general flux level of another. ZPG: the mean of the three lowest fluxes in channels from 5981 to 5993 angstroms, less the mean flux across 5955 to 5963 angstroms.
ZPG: -1.5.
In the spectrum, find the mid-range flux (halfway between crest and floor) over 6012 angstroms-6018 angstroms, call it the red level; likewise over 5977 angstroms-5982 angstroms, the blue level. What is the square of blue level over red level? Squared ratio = 1.02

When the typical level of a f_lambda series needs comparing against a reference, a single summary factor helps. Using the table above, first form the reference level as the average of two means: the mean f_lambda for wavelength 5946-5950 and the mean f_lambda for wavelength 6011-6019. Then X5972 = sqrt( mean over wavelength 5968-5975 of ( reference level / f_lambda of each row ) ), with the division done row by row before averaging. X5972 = 0.98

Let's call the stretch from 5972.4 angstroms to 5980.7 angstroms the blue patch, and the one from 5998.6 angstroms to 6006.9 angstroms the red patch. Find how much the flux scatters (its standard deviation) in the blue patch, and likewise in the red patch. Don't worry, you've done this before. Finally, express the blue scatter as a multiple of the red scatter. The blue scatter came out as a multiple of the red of 1.5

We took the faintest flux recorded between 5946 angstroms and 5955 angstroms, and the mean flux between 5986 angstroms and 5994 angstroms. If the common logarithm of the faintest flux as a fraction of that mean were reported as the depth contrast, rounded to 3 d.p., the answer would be -0.013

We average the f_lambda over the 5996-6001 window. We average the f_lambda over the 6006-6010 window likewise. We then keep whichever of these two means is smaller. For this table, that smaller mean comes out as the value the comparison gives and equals 20.3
